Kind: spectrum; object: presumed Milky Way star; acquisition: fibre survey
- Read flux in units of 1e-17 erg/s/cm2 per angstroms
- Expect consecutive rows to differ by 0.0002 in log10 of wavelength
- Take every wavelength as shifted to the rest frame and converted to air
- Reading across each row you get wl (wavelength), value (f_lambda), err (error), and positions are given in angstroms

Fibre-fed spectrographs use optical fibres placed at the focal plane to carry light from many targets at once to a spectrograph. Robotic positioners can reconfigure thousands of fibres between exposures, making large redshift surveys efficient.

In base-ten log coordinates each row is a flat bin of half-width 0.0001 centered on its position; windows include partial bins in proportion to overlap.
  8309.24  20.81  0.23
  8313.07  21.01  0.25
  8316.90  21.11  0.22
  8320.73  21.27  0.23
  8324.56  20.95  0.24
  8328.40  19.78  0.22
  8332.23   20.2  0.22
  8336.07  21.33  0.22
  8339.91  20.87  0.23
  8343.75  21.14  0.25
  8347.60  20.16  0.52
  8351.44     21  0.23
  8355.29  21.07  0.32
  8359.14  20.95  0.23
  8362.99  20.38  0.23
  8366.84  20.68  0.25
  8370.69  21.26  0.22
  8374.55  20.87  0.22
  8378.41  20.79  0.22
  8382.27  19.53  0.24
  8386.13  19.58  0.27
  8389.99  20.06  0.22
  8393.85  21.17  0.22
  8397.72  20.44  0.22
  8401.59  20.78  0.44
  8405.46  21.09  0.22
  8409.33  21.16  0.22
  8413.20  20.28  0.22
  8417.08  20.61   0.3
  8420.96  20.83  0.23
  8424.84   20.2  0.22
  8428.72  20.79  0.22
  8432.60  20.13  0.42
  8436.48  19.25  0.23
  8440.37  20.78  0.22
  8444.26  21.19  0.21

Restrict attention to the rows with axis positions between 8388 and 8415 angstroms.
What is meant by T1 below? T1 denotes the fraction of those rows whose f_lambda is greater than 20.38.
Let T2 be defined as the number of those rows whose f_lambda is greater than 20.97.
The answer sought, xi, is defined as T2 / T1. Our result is 4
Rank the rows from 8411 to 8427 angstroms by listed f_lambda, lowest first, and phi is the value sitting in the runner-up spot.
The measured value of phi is 20.28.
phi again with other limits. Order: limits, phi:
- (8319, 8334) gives 20.2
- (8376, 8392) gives 19.58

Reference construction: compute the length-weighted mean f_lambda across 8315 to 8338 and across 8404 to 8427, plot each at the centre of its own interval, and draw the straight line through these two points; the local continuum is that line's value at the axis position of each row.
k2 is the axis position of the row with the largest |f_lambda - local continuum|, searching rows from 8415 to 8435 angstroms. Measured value 8432.60 angstroms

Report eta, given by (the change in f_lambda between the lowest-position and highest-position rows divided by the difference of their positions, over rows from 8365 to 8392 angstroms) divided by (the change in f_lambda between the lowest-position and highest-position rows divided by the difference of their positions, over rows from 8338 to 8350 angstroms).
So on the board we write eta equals 0.29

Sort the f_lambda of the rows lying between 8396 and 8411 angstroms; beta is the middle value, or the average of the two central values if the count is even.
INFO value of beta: 20.9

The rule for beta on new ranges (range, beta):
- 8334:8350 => 21.0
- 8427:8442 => 20.5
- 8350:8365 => 21.0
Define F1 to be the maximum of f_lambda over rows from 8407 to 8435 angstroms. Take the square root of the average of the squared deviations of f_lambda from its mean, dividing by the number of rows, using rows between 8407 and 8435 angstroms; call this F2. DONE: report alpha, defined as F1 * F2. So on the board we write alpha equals 8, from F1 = 21.16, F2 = 0.35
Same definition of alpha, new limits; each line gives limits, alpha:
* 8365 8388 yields 14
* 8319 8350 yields 12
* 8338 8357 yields 8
